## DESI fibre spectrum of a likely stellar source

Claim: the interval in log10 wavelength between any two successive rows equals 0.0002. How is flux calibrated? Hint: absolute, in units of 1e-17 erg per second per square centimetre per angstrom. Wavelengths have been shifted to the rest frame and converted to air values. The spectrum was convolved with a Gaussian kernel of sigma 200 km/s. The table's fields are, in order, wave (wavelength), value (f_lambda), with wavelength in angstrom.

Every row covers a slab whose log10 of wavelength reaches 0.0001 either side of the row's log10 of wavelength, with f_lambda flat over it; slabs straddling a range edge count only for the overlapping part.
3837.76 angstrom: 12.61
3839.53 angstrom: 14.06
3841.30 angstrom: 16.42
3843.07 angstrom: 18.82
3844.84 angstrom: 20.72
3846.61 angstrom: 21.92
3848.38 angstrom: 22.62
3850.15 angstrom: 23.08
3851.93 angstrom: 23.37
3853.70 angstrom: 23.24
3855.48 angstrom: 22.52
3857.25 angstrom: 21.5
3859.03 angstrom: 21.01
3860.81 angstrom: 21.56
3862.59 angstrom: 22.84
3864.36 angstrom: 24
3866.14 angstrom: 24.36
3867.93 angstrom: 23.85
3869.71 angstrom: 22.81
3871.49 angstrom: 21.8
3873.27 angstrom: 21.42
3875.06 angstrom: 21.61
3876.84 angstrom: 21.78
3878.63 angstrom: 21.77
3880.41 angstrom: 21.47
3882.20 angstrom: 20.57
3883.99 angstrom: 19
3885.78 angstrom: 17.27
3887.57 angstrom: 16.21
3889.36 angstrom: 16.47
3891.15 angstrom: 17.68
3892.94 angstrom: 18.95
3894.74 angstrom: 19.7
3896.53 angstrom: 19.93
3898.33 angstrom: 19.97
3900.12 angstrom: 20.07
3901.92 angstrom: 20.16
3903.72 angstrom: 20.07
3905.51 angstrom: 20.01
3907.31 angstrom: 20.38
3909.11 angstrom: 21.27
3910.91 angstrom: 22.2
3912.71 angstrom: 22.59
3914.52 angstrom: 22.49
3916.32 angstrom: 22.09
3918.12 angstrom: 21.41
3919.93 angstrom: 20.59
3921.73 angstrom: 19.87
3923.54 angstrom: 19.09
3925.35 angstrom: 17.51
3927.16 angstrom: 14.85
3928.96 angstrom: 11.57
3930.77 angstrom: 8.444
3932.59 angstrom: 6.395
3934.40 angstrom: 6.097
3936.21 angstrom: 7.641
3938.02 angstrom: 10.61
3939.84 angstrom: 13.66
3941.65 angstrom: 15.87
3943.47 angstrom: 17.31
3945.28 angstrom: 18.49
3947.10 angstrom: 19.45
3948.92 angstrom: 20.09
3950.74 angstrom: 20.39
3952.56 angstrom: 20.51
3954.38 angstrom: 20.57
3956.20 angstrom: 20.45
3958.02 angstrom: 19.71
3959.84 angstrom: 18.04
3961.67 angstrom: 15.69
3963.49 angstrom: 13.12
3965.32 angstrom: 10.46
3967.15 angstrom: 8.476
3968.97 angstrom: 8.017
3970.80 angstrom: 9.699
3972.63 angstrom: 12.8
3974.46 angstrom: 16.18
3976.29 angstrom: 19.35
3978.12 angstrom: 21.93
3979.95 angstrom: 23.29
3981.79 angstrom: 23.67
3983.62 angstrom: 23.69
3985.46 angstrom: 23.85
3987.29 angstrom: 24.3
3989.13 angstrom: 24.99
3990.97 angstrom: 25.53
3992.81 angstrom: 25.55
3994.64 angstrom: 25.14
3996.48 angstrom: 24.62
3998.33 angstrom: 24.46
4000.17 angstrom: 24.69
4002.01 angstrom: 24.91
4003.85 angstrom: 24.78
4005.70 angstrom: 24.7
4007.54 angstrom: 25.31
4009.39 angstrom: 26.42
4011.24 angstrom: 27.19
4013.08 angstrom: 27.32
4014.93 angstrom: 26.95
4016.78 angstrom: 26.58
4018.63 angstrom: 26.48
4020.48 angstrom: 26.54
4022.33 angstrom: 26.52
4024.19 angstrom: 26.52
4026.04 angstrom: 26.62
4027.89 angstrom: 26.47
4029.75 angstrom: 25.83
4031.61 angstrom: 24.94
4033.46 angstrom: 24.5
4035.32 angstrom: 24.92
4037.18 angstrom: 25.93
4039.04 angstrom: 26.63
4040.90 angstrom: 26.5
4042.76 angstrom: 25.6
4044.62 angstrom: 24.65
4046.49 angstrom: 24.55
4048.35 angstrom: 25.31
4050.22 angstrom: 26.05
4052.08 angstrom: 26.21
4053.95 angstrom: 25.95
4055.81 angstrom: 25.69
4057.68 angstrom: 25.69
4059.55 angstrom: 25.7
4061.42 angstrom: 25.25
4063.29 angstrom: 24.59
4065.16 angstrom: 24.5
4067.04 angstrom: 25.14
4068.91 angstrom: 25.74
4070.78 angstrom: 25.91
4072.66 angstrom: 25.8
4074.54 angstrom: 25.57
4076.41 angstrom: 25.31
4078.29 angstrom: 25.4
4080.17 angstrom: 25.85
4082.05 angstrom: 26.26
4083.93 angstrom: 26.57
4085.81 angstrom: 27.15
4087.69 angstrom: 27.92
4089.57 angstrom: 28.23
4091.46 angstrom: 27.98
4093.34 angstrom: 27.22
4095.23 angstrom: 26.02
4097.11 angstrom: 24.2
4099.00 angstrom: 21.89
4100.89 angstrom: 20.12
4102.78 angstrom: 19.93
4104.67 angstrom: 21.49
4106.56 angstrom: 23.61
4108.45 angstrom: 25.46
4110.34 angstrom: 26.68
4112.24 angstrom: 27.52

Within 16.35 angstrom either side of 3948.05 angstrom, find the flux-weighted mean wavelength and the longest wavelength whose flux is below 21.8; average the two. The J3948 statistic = 3956.7 angstrom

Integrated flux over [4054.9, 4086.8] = 818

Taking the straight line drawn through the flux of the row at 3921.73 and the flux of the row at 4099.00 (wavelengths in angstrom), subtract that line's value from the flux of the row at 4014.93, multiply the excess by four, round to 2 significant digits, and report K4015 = 24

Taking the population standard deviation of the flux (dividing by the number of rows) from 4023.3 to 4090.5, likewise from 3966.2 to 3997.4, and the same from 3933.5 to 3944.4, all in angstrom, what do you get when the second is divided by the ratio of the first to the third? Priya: 29.6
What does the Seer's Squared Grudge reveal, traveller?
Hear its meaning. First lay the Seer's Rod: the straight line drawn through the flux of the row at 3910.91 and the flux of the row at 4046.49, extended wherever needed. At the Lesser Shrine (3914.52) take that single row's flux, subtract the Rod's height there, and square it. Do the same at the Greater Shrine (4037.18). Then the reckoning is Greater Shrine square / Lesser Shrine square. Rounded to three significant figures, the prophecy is 45.9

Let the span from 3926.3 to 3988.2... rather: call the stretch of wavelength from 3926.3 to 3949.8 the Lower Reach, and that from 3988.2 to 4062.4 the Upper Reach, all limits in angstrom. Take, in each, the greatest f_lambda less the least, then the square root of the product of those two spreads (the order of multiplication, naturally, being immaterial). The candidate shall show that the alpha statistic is 6.3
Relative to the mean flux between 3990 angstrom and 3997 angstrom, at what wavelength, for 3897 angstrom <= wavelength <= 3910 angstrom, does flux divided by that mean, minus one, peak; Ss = 3909.11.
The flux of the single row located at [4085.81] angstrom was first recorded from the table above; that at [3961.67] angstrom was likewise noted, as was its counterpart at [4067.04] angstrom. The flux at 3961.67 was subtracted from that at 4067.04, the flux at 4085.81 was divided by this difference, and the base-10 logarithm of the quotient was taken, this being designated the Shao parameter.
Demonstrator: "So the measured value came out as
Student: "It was 0.46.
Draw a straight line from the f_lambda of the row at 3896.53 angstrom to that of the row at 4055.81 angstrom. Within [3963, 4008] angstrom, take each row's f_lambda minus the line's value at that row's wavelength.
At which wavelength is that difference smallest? 3968.97 angstrom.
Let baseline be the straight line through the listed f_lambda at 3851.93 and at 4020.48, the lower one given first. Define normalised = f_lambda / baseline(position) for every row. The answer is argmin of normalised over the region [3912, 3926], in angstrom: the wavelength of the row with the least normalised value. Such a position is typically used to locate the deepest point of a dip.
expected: 3925.35 angstrom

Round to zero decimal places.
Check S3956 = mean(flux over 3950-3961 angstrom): 20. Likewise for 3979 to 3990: 24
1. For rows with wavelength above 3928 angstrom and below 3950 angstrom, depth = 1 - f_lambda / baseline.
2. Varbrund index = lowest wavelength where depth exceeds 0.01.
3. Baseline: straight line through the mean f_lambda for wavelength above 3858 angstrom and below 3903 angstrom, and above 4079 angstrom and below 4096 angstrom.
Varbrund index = 3928.96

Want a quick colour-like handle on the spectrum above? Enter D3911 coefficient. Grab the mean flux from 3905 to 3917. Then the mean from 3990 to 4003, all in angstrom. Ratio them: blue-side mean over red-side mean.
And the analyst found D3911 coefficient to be 0.86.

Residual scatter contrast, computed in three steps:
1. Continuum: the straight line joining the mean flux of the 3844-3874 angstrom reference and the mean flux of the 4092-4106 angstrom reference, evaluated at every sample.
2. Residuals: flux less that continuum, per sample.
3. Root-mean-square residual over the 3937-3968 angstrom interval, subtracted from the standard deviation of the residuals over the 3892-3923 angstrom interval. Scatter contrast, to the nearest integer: -6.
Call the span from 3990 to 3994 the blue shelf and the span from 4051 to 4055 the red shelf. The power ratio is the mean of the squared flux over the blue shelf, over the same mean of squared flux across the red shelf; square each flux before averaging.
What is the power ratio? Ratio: 0.96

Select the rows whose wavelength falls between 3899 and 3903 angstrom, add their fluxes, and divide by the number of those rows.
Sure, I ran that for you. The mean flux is 20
